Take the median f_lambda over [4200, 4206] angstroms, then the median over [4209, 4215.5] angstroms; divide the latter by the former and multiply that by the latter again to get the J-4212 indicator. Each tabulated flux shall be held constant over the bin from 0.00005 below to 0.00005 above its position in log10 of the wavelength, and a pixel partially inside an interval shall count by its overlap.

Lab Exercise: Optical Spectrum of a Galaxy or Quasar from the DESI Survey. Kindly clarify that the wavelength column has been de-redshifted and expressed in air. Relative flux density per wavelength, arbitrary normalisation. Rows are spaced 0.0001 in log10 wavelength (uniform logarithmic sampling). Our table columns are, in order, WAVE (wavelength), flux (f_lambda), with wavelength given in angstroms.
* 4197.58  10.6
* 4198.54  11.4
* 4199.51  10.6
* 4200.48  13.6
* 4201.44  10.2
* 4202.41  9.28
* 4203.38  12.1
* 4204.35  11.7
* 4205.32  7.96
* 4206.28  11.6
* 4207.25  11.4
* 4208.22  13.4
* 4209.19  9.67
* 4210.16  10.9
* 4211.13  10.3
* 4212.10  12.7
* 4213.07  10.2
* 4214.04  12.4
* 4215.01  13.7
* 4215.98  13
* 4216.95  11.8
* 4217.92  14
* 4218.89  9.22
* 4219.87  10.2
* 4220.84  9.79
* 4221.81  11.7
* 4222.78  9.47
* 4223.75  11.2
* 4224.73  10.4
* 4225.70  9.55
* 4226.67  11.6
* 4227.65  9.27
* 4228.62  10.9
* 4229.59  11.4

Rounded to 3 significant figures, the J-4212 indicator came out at 10.9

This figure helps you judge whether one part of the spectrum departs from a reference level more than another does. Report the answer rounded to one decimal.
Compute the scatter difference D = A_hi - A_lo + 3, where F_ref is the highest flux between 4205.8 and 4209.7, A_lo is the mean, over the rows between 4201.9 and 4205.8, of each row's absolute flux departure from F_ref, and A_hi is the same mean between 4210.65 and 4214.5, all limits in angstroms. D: 1.9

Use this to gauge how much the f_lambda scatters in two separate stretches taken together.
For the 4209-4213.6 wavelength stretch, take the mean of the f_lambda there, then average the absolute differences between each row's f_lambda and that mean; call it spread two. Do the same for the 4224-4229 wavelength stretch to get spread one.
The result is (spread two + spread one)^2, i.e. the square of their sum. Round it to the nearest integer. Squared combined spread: 3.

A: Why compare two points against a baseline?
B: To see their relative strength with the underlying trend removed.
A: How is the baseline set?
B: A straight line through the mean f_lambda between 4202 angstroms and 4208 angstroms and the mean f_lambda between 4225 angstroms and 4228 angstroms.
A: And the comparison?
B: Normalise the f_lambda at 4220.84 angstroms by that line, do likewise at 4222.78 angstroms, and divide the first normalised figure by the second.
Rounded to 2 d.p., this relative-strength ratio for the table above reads 1.03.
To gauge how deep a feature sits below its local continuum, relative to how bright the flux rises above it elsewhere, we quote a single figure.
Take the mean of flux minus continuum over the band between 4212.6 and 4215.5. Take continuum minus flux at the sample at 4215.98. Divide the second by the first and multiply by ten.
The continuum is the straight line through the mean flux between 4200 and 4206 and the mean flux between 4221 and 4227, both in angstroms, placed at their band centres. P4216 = -17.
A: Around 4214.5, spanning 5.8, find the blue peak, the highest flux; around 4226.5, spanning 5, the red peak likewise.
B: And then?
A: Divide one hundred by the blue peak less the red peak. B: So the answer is 48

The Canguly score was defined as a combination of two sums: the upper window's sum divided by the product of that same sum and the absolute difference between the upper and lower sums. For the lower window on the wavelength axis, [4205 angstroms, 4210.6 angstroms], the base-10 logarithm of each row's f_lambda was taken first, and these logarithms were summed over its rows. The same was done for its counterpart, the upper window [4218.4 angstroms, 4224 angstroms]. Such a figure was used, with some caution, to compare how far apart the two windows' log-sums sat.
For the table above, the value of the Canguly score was 8.7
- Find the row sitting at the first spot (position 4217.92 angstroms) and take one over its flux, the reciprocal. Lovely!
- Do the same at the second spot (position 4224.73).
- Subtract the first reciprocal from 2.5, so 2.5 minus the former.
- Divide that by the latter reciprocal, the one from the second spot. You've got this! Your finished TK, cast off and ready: 25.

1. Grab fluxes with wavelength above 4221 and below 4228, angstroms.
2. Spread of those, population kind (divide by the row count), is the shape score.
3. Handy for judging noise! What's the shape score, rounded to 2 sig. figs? 0.97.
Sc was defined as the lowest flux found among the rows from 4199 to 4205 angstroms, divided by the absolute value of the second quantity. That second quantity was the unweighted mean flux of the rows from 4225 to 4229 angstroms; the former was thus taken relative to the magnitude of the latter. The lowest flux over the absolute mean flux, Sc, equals 0.90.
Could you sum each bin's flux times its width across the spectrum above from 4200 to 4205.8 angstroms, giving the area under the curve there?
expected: 63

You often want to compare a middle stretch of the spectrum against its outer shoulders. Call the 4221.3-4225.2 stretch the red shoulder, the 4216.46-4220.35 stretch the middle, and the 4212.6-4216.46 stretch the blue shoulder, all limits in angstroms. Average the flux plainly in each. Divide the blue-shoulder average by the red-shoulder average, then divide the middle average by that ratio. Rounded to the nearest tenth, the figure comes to 9.8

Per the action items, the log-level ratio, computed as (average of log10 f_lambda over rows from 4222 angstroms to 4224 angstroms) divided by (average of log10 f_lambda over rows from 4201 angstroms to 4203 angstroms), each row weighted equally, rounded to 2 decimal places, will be 1.03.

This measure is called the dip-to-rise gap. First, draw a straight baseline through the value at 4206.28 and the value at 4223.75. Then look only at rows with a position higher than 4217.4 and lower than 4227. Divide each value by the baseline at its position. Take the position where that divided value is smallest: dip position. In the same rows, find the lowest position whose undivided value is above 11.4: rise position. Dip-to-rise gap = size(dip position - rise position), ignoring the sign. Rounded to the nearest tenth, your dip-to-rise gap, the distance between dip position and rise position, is 1.0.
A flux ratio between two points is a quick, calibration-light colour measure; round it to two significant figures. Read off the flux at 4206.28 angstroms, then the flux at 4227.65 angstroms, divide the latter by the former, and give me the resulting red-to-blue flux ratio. 0.80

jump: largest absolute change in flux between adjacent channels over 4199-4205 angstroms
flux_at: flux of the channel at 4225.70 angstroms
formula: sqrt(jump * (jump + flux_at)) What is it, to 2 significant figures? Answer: 6.6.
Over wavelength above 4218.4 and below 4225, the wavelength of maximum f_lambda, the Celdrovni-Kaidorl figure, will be 4221.81 angstroms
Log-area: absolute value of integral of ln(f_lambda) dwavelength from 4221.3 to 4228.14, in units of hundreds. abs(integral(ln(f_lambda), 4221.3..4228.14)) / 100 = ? 0.16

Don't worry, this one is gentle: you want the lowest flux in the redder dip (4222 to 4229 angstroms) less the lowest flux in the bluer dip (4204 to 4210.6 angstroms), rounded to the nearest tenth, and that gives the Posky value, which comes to 1.3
